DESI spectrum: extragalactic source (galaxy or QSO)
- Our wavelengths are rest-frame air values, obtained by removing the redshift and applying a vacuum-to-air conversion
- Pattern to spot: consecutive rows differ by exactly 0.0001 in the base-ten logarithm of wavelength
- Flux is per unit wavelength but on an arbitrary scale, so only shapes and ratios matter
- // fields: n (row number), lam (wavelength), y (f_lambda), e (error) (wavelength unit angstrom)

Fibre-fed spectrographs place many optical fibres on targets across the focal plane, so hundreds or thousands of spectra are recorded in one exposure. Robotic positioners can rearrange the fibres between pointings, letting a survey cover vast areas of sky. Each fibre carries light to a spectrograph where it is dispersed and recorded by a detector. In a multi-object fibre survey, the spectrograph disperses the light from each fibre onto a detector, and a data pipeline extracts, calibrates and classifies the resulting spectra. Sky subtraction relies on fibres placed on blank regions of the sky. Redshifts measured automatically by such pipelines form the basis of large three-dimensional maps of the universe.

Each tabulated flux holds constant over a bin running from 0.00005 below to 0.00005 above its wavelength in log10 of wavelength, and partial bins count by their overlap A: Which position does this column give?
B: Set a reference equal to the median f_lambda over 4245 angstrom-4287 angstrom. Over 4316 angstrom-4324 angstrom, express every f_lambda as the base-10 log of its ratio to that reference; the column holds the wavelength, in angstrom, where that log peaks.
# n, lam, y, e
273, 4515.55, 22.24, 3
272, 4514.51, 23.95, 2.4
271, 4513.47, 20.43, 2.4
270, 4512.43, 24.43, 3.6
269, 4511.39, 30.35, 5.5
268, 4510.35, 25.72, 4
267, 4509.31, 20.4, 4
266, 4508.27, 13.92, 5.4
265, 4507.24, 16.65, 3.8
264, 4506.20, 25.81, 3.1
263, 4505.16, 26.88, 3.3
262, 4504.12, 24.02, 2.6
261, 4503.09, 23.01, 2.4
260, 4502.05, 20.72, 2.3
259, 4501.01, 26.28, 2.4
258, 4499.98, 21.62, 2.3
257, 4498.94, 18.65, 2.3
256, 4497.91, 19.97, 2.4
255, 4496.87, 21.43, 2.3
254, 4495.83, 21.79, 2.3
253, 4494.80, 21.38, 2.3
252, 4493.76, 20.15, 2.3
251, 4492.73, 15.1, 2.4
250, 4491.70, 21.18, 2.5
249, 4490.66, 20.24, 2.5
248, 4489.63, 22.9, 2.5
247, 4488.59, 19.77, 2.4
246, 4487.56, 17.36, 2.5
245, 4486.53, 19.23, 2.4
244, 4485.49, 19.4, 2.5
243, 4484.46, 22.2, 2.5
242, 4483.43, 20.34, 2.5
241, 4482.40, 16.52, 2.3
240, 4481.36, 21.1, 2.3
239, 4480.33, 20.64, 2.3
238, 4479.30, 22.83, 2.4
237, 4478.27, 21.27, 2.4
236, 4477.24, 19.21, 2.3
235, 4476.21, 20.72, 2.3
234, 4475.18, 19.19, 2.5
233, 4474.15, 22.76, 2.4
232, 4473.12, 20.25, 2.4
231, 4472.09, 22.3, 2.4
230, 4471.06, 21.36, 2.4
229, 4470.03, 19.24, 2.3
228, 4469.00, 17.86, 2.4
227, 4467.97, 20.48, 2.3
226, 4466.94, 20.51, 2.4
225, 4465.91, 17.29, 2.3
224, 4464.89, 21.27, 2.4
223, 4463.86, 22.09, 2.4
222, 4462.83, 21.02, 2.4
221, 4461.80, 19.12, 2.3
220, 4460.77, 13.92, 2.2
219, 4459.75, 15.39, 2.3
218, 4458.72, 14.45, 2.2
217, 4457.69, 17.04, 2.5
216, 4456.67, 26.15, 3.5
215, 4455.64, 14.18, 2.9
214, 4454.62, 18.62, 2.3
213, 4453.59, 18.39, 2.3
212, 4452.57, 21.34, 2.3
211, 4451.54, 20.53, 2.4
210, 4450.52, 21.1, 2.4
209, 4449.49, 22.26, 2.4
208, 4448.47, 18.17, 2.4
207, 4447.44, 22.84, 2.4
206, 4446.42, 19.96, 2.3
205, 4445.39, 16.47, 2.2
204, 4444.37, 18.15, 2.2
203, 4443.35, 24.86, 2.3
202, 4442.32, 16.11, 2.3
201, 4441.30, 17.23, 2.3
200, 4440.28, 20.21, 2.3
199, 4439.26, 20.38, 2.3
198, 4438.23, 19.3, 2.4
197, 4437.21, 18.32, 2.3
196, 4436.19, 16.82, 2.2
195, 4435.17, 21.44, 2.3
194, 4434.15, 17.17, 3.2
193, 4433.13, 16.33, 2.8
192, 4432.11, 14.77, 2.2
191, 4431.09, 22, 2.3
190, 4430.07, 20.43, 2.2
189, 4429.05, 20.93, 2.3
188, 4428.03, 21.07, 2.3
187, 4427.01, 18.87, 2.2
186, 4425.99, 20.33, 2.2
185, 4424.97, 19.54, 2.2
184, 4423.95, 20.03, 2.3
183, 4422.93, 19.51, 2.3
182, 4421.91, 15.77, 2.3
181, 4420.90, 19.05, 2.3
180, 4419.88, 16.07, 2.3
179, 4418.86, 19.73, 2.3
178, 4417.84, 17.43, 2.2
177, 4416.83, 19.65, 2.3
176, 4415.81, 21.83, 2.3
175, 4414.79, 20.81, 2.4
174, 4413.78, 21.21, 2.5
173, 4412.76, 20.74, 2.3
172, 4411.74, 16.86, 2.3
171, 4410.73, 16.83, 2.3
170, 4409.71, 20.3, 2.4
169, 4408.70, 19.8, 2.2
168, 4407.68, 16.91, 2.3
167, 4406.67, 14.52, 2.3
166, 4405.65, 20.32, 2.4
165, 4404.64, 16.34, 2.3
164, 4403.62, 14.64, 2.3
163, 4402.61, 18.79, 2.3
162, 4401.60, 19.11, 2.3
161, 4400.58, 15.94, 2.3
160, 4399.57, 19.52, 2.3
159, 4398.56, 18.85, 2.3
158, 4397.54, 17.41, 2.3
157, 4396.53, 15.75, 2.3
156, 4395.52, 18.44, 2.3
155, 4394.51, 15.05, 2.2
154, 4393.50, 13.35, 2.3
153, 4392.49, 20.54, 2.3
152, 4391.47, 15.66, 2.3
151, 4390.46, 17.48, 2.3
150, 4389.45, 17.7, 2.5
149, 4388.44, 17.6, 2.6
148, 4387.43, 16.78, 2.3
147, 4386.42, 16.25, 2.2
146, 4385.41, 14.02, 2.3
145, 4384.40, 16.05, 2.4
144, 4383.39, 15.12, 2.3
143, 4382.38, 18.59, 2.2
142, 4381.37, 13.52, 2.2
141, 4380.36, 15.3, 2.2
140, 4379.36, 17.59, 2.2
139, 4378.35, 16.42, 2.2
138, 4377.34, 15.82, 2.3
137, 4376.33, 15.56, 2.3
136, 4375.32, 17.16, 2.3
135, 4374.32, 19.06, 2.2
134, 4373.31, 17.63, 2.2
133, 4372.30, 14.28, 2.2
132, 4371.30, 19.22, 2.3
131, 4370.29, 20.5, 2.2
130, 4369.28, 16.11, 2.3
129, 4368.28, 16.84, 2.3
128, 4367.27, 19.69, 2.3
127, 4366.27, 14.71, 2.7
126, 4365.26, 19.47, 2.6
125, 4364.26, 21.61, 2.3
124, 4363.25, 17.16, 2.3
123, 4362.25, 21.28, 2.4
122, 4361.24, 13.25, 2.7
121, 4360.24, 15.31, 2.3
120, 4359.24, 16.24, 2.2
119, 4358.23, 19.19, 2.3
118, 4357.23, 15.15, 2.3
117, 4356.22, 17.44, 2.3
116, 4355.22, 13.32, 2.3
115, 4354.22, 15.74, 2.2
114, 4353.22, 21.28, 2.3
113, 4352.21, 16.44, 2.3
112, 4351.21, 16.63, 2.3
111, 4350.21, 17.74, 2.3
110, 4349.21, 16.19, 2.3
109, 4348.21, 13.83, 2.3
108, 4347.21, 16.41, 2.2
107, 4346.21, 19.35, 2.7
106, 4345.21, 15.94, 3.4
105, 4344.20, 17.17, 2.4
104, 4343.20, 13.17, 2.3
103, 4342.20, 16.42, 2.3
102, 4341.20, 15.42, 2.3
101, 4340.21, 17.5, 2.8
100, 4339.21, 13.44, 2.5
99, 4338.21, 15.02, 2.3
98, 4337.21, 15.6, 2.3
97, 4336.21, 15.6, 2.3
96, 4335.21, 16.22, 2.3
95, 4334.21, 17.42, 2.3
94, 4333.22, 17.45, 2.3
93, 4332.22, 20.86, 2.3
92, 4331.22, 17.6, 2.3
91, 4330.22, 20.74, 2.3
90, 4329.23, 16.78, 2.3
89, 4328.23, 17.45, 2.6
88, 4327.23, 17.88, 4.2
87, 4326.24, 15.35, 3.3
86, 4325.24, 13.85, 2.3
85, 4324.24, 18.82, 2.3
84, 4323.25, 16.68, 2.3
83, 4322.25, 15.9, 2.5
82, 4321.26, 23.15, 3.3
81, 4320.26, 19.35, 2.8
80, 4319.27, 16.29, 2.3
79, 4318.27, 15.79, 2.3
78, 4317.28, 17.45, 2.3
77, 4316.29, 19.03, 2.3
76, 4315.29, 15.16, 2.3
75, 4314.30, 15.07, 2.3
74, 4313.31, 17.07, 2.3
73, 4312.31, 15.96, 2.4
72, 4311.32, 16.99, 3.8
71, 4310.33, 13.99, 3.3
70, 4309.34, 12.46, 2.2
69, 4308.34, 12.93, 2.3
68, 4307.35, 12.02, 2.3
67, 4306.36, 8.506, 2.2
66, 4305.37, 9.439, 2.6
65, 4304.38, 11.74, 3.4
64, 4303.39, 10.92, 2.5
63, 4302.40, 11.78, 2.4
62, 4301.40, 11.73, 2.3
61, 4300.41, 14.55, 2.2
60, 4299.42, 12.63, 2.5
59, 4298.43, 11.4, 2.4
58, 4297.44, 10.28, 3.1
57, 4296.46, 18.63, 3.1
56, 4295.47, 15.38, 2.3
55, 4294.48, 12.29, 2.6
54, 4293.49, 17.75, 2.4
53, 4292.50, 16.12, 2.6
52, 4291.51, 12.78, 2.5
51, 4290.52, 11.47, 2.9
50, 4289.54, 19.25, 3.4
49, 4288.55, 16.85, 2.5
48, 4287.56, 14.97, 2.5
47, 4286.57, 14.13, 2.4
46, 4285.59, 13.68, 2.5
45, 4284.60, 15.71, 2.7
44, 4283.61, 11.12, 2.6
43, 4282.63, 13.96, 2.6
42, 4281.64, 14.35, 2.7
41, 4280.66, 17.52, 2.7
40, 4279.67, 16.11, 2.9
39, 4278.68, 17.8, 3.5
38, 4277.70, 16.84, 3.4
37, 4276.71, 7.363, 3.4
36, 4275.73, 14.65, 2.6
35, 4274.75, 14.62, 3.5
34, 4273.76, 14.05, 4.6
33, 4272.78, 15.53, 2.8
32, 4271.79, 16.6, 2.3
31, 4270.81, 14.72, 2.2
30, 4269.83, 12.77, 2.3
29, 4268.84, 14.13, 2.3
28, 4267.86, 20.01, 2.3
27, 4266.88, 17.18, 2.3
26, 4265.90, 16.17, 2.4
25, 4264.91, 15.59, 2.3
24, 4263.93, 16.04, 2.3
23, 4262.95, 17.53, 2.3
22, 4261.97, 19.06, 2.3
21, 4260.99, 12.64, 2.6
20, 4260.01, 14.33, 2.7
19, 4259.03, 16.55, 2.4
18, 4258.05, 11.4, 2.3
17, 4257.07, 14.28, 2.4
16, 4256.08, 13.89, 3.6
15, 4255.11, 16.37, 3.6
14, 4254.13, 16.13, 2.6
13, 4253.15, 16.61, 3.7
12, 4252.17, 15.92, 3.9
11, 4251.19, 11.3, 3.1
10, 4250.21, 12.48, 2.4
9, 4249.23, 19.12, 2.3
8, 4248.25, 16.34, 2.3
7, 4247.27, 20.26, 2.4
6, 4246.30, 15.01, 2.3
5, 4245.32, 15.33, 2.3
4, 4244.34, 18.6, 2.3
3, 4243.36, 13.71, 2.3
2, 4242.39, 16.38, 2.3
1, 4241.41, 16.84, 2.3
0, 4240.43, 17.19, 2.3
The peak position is 4321.26 angstrom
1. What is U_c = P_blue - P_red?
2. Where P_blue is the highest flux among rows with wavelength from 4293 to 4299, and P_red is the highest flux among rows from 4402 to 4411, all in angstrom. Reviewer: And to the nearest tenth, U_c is -1.7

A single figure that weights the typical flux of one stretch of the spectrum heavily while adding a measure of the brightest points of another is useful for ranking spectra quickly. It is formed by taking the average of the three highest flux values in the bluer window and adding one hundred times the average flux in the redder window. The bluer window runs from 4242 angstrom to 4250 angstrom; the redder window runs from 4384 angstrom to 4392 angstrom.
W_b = 1664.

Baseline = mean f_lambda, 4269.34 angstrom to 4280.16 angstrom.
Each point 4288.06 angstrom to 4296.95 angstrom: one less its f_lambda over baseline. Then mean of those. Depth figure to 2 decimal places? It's -0.07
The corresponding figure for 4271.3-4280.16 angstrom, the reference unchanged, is -0.01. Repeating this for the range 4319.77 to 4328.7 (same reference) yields -0.20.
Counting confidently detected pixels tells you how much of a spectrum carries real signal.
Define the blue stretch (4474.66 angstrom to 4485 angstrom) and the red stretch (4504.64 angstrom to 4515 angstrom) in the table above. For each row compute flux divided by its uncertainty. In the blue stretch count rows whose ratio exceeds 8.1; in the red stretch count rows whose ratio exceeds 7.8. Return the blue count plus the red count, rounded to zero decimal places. 12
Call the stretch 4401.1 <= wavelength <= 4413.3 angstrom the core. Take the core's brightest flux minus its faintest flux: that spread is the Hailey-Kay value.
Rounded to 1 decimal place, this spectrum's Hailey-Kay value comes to 6.2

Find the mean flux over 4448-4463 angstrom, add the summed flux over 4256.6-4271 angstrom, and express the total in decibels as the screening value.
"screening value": 24.00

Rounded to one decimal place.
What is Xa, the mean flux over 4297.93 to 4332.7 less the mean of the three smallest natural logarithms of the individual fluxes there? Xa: 13.1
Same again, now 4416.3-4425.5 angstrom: 15.7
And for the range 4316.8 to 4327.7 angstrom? 14.6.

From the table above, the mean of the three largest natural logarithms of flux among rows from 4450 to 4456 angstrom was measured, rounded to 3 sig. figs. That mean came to 3.04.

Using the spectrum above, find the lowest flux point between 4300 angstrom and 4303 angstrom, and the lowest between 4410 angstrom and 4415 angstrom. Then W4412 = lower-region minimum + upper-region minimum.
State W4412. 28.6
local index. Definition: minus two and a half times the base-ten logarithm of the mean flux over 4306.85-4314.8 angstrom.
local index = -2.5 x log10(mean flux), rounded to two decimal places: -2.91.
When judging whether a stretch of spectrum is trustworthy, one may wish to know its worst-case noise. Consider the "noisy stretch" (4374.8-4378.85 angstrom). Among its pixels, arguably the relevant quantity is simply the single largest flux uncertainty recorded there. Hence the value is 2.300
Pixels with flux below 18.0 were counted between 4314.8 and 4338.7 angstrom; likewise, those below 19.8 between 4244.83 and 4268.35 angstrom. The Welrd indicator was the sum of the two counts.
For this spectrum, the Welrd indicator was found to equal 40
